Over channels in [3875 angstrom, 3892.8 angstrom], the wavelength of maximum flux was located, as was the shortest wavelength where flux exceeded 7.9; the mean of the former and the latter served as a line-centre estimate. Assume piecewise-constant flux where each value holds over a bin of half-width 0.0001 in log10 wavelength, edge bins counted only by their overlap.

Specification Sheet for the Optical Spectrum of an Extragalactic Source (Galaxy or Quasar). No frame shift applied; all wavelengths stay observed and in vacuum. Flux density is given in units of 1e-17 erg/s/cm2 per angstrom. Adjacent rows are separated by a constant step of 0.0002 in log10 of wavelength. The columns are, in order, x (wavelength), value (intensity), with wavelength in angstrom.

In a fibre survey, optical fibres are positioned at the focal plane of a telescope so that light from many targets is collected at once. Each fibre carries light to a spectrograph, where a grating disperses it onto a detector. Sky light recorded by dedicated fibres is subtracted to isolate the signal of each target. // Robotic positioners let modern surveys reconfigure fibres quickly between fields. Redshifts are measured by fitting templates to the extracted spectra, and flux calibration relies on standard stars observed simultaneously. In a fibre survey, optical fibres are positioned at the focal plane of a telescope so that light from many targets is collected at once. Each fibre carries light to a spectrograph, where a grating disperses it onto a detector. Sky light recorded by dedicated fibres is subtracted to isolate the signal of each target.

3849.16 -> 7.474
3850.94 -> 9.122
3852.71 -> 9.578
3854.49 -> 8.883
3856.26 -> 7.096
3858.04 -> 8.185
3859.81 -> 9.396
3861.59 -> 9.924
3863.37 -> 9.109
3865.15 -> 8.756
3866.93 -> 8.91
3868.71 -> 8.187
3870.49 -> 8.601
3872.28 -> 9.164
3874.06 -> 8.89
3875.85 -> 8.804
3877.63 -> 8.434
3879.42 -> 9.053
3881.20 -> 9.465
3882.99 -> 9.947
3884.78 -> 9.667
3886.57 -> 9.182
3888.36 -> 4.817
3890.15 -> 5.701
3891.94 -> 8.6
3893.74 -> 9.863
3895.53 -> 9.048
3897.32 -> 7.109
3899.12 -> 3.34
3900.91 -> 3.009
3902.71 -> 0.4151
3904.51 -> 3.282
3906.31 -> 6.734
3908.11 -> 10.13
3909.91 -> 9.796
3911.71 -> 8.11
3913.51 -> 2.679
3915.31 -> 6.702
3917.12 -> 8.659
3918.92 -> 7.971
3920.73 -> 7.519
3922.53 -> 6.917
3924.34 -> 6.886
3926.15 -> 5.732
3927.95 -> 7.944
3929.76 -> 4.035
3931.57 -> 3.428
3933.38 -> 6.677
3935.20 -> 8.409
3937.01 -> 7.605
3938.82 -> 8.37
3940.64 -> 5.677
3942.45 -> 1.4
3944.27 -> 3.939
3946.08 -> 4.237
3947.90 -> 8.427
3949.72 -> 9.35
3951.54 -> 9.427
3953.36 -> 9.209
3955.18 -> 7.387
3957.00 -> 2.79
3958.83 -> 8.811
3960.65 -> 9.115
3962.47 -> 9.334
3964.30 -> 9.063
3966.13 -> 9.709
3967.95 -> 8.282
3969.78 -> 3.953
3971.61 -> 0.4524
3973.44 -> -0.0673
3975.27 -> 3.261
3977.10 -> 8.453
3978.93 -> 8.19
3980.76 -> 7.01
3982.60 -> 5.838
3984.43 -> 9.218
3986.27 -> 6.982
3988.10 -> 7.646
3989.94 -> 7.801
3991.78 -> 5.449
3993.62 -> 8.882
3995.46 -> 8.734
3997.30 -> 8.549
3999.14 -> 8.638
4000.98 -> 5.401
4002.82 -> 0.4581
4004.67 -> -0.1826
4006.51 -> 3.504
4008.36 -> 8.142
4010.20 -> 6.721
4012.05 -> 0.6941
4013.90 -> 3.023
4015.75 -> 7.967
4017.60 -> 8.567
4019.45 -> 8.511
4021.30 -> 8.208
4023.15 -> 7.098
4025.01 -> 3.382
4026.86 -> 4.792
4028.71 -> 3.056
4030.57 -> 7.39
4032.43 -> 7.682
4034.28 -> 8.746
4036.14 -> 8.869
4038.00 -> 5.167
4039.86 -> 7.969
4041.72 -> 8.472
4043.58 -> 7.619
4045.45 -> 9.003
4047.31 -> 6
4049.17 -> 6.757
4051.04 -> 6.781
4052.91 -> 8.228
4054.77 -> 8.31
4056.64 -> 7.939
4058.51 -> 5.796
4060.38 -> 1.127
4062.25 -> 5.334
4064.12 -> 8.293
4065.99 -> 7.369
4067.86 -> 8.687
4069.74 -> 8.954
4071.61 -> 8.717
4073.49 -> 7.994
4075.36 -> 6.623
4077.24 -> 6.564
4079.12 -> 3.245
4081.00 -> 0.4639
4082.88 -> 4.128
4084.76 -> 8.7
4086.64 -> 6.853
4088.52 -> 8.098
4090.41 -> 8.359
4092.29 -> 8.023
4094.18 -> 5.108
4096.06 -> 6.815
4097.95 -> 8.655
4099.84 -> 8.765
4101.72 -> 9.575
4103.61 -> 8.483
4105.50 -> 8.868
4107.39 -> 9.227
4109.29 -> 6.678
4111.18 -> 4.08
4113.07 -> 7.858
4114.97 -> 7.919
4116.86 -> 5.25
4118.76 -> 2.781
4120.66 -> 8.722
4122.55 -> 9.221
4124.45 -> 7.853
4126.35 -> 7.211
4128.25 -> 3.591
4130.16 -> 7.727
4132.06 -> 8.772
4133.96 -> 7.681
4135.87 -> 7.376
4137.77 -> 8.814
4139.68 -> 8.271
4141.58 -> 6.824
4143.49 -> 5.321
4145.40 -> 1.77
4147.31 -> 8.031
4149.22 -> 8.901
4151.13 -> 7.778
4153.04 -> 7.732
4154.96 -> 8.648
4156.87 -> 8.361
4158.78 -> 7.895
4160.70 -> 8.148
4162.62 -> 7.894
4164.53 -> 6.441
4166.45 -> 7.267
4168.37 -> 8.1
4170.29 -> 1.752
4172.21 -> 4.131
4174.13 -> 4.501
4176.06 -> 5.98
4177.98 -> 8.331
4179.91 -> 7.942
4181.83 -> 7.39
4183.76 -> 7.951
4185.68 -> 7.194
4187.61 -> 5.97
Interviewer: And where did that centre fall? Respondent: 3879.4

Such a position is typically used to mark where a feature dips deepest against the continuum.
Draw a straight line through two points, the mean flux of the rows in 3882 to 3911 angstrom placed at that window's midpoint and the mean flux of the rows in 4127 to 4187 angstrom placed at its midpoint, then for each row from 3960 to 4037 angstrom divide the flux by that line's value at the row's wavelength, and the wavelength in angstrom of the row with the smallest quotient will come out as 4004.67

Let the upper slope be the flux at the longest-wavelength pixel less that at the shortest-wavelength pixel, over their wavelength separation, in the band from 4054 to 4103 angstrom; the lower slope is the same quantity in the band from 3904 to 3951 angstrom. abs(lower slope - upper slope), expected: 0.11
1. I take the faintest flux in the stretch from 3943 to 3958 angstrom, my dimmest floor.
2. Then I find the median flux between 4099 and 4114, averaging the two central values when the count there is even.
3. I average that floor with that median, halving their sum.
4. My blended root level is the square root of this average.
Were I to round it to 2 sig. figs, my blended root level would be 2.4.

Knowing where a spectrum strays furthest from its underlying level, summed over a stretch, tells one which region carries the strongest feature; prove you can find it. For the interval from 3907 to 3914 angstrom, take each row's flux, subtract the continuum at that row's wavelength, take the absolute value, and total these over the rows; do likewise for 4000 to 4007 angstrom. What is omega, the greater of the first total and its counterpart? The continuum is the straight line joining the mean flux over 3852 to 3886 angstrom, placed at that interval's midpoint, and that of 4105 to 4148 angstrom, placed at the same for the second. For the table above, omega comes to 22.4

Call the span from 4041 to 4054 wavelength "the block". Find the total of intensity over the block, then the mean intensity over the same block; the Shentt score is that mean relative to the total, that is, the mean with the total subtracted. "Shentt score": -45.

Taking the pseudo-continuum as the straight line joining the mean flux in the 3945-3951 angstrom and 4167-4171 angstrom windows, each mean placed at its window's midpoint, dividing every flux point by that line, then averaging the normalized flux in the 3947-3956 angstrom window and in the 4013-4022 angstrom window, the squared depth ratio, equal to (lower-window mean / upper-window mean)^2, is 1.2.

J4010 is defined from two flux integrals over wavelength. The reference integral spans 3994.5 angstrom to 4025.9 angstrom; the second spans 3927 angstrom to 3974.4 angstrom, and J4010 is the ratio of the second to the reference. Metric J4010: 1.7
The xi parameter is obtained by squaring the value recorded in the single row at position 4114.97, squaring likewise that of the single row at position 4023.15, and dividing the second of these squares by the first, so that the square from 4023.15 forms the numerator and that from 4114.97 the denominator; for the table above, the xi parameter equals 0.80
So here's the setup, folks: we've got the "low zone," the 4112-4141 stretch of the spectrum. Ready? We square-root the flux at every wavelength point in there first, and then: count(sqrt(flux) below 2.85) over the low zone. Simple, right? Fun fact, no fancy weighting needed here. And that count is 10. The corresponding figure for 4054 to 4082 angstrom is 10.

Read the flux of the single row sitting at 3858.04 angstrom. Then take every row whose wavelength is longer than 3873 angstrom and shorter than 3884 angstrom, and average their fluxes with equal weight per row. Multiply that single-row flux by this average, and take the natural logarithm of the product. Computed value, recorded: 4.3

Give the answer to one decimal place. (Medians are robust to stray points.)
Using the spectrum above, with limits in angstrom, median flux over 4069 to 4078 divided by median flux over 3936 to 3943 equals 1.2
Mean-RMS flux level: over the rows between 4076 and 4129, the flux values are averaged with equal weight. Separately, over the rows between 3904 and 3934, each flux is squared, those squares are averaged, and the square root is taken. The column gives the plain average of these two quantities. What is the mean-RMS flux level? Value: 6.9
